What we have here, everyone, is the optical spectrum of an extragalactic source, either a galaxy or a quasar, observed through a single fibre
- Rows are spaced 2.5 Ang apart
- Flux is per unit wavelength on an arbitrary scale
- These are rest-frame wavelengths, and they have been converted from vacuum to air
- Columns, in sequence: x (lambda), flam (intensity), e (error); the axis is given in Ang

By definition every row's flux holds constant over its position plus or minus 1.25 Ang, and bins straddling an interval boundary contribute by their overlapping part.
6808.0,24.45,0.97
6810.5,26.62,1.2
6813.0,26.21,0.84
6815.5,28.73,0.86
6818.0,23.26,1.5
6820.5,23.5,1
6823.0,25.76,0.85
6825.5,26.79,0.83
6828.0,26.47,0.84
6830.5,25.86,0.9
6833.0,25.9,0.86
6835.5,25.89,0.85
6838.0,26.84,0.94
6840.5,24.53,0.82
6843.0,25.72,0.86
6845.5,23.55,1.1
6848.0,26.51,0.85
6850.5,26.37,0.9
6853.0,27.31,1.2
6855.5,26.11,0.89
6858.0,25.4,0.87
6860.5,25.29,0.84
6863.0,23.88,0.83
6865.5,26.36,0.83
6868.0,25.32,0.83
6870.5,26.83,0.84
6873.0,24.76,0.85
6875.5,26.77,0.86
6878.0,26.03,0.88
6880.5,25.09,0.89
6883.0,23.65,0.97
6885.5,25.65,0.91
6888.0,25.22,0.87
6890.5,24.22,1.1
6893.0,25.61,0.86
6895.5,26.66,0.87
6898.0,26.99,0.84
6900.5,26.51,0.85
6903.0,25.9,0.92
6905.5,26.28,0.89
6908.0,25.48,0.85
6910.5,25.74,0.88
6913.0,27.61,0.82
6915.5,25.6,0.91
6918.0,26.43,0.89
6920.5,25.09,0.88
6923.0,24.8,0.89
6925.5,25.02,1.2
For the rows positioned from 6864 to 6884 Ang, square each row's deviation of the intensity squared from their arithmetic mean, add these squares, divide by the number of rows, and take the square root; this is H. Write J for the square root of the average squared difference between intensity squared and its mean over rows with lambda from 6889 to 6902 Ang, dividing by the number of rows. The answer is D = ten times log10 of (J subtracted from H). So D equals 1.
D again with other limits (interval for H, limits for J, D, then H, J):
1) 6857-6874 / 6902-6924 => 7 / 46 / 41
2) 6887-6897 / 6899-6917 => 9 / 44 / 36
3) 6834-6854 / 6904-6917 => 12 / 59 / 42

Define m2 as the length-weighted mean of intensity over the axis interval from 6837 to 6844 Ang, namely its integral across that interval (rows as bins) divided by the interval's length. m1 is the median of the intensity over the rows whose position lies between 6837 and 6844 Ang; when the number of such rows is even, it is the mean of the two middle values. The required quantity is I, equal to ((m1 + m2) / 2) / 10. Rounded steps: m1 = 25.7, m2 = 25.7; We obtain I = 2.57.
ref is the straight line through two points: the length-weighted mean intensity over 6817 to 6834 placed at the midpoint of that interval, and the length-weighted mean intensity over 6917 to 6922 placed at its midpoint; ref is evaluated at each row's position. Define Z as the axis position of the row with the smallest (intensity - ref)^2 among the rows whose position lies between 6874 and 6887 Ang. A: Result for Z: 6885.5 Ang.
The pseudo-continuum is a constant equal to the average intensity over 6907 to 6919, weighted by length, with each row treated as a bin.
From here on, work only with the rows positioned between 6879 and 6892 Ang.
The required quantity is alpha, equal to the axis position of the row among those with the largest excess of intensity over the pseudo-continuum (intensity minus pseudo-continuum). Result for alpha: 6885.5 Ang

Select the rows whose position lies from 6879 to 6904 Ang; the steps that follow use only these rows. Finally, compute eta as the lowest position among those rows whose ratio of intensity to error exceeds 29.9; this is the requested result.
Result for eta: 6895.5 Ang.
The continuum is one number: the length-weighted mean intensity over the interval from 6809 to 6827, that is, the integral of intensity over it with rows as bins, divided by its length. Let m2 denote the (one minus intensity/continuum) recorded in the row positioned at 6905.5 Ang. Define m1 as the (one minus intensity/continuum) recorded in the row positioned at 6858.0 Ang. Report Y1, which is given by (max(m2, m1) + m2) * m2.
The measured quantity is 0.0000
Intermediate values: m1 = 0.017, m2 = -0.02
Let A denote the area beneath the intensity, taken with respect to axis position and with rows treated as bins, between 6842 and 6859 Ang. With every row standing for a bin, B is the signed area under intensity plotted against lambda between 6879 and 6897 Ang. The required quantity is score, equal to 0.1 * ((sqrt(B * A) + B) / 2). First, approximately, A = 440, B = 454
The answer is 45.0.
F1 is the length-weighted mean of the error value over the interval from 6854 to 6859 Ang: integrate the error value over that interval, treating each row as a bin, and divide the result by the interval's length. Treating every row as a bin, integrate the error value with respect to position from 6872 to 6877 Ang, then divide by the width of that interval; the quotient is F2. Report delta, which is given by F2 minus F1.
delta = -0.04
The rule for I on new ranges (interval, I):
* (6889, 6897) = 2.56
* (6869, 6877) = 2.64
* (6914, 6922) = 2.57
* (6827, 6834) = 2.60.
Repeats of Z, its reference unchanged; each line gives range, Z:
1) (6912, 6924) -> 6915.5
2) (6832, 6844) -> 6843.0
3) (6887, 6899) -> 6893.0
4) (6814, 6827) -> 6823.0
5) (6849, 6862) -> 6858.0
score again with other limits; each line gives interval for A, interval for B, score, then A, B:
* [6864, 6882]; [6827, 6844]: 44.6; 465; 440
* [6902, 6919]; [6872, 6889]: 43.4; 445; 430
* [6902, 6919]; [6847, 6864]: 44.1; 445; 440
